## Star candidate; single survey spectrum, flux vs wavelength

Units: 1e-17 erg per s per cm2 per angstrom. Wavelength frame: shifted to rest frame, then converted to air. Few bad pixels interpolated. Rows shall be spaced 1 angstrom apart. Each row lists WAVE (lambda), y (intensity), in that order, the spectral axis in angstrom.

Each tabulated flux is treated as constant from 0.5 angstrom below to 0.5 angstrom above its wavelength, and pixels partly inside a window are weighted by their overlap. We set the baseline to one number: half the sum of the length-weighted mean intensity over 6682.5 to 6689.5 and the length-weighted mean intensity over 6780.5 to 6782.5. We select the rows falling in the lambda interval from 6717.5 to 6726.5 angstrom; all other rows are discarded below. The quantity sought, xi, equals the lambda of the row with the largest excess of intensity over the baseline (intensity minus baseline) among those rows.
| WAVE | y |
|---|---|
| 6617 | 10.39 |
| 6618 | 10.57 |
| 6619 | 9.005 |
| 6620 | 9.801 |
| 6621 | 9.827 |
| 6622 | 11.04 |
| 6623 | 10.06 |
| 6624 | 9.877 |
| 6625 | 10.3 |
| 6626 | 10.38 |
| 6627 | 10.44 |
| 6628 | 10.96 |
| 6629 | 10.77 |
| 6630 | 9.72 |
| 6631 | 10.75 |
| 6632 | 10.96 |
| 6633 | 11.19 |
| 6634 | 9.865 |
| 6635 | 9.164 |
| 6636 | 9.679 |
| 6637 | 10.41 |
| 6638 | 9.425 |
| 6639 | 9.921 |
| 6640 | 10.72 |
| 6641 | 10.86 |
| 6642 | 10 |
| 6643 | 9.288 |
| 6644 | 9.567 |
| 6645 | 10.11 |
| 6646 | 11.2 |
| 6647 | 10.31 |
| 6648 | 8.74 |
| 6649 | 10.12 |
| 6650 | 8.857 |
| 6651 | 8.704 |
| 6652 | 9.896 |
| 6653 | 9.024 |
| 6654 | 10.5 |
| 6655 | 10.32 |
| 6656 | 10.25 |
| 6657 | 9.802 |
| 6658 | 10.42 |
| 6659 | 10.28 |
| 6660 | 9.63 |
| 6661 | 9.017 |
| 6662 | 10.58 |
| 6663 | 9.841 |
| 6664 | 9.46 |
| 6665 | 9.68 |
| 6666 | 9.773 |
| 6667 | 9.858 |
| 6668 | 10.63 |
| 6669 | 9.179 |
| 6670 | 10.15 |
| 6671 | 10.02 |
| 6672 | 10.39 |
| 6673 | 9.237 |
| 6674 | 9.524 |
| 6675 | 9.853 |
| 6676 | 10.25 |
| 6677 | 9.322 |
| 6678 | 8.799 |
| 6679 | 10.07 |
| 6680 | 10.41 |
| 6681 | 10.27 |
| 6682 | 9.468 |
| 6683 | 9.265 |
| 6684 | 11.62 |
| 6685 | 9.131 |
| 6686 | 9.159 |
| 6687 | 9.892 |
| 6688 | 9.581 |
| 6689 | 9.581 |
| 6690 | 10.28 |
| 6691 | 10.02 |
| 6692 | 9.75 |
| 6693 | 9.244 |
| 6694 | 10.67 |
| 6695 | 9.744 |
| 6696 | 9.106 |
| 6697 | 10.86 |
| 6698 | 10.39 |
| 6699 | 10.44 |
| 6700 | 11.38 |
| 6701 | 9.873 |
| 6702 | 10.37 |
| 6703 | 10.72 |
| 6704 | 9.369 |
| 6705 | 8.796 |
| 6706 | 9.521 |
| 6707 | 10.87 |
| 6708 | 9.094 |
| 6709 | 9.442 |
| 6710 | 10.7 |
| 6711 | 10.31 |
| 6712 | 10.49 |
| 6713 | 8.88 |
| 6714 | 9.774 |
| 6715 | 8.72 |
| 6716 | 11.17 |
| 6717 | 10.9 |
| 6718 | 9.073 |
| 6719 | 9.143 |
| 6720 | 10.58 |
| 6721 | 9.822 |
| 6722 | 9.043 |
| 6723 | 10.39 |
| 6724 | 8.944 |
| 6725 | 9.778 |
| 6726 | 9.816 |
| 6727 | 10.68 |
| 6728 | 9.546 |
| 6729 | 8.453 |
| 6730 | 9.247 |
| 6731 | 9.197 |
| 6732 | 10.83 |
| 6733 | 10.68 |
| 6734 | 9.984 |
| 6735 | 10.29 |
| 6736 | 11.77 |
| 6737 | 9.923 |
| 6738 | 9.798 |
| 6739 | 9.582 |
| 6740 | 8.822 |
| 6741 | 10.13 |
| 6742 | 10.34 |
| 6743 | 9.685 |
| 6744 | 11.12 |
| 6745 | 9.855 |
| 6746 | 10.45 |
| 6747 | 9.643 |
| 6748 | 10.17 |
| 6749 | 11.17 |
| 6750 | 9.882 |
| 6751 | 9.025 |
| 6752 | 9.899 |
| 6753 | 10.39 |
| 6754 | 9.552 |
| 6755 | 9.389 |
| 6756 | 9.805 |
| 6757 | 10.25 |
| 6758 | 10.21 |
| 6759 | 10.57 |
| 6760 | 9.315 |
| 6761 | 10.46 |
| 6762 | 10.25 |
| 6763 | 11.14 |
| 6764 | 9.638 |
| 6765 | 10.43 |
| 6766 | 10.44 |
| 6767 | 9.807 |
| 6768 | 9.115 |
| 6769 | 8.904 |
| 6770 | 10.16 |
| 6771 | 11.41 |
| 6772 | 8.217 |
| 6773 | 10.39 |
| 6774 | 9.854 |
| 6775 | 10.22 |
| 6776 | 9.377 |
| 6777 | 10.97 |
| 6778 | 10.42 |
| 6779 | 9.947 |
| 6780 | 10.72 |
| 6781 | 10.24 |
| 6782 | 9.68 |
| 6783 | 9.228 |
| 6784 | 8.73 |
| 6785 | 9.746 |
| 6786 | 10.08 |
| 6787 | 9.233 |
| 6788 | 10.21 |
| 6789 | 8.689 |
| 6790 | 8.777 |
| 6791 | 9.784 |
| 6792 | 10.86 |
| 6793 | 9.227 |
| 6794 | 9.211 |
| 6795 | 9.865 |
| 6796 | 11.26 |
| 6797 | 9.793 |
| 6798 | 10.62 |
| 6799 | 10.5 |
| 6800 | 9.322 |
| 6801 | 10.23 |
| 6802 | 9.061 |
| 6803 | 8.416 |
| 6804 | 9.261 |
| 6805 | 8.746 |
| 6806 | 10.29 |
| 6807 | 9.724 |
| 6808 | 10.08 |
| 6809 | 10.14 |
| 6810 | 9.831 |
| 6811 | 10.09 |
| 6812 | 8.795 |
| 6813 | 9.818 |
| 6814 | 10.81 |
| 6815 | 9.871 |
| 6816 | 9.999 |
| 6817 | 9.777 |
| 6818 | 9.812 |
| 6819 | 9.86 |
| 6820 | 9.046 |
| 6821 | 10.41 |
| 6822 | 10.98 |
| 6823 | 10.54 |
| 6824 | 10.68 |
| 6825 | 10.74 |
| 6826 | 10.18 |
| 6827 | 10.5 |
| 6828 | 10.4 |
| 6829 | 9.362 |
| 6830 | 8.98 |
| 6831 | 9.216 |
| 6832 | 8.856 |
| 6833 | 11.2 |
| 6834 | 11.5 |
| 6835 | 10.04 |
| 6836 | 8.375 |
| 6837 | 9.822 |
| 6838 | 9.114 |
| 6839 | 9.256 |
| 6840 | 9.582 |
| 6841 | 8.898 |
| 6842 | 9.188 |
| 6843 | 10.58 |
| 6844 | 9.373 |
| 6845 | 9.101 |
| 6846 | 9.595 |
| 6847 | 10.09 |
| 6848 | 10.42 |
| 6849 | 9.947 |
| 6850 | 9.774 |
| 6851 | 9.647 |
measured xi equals 6720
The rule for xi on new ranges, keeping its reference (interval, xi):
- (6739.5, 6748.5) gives 6744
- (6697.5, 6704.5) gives 6700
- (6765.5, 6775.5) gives 6771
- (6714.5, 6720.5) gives 6716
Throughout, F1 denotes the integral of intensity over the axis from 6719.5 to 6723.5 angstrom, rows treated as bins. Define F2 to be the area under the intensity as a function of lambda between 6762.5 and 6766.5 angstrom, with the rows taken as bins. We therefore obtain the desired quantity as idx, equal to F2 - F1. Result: 2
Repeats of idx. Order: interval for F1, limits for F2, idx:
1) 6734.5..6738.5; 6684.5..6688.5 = -4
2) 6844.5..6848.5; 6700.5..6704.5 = 1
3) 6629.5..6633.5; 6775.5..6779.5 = -2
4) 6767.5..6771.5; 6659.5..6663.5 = -1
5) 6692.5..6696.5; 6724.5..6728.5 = 1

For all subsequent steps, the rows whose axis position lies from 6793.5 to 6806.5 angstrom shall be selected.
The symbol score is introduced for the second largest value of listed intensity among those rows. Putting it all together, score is 10.62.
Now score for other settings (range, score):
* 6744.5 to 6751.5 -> 10.45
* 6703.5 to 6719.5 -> 10.9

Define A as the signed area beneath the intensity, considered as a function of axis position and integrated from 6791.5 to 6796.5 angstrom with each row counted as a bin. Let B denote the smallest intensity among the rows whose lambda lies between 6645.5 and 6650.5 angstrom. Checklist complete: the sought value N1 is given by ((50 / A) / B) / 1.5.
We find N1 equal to 0.076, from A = 50.4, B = 8.74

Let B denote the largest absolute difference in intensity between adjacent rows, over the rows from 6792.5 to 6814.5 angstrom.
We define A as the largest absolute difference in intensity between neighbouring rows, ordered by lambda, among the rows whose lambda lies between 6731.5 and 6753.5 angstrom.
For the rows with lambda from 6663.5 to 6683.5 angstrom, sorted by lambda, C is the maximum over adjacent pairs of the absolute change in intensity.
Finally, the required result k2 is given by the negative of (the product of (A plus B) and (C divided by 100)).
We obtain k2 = -0.049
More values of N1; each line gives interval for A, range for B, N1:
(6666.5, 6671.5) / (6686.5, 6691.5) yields 0.070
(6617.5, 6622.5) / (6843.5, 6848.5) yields 0.073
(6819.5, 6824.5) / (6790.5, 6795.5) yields 0.070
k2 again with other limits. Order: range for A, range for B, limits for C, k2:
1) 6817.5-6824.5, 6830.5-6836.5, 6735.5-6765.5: -0.068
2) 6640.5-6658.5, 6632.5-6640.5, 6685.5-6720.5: -0.071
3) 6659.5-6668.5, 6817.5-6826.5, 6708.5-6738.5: -0.072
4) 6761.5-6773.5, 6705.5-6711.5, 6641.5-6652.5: -0.078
